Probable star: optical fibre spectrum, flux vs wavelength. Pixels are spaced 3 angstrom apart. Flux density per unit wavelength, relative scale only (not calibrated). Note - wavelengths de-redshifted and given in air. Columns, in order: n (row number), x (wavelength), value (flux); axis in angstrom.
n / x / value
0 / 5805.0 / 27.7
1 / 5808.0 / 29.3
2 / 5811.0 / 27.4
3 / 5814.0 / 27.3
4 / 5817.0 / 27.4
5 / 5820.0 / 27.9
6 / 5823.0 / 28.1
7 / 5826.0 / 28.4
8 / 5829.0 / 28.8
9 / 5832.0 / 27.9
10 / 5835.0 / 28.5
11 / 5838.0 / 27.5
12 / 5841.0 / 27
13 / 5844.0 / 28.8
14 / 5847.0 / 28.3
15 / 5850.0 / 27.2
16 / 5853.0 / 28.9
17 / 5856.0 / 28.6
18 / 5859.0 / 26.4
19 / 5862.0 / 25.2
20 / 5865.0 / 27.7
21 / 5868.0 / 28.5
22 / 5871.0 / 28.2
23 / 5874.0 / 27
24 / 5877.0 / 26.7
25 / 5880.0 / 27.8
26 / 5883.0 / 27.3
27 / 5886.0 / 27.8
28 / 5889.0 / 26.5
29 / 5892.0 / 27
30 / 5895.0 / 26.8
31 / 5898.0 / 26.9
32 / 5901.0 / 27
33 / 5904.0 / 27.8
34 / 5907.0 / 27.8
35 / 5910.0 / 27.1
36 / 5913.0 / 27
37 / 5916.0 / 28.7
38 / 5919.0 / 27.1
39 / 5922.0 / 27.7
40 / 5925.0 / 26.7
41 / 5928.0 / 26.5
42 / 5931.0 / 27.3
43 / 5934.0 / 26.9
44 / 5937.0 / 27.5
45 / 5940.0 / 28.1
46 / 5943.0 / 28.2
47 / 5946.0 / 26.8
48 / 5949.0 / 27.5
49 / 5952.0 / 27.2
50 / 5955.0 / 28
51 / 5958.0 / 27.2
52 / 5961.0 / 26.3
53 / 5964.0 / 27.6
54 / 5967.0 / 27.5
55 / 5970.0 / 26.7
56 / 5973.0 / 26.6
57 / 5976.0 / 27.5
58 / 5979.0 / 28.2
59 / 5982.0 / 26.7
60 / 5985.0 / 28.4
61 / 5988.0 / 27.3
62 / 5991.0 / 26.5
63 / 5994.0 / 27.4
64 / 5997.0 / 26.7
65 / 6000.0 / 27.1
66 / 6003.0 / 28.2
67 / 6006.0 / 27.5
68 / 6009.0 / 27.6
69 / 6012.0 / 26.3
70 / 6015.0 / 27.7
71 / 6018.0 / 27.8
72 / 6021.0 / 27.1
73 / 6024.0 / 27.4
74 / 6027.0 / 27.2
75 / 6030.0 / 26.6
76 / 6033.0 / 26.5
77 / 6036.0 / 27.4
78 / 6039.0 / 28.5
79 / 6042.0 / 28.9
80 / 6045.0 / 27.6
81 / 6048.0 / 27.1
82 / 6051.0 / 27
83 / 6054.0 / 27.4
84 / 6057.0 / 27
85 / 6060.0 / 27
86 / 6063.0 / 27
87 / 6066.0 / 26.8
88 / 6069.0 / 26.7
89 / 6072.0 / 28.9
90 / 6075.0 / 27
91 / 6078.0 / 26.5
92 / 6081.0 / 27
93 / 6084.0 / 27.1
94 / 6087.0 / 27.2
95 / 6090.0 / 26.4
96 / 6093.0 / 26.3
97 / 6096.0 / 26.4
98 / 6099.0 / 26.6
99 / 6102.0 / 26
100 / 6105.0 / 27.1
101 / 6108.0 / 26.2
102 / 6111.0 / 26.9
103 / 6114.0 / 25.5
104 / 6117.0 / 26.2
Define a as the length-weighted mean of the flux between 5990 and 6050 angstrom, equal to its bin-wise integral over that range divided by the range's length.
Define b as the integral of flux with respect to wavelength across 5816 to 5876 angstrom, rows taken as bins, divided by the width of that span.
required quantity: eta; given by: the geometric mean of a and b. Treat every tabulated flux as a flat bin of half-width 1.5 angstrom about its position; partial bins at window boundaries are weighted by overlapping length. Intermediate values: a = 27.4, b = 27.81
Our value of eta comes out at 27.6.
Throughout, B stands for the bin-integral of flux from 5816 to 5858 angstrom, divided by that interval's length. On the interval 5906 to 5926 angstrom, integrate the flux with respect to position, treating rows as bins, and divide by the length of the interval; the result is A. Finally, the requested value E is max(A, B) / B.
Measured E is 1.00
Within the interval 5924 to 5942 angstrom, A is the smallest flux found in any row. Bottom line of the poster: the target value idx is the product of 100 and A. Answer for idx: 2650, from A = 26.5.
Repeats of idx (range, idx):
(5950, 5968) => 2630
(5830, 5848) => 2700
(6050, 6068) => 2680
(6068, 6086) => 2650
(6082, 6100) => 2630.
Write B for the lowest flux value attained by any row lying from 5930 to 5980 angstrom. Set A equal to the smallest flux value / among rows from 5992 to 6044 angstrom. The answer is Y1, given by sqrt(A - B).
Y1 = 0.0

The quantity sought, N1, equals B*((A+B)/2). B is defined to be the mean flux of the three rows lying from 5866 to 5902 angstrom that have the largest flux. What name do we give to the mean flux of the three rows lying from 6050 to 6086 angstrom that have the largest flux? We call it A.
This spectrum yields 788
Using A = 27.8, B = 28.2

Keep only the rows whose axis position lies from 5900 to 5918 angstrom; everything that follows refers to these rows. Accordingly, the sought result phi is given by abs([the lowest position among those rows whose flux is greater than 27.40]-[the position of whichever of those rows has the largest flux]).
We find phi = 12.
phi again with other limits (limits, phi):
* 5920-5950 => 21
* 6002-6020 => 0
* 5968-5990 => 9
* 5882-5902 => 0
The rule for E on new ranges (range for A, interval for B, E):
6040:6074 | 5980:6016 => 1.00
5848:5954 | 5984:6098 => 1.01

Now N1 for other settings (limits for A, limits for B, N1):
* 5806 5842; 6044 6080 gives 795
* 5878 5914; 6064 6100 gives 770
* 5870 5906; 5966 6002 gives 784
